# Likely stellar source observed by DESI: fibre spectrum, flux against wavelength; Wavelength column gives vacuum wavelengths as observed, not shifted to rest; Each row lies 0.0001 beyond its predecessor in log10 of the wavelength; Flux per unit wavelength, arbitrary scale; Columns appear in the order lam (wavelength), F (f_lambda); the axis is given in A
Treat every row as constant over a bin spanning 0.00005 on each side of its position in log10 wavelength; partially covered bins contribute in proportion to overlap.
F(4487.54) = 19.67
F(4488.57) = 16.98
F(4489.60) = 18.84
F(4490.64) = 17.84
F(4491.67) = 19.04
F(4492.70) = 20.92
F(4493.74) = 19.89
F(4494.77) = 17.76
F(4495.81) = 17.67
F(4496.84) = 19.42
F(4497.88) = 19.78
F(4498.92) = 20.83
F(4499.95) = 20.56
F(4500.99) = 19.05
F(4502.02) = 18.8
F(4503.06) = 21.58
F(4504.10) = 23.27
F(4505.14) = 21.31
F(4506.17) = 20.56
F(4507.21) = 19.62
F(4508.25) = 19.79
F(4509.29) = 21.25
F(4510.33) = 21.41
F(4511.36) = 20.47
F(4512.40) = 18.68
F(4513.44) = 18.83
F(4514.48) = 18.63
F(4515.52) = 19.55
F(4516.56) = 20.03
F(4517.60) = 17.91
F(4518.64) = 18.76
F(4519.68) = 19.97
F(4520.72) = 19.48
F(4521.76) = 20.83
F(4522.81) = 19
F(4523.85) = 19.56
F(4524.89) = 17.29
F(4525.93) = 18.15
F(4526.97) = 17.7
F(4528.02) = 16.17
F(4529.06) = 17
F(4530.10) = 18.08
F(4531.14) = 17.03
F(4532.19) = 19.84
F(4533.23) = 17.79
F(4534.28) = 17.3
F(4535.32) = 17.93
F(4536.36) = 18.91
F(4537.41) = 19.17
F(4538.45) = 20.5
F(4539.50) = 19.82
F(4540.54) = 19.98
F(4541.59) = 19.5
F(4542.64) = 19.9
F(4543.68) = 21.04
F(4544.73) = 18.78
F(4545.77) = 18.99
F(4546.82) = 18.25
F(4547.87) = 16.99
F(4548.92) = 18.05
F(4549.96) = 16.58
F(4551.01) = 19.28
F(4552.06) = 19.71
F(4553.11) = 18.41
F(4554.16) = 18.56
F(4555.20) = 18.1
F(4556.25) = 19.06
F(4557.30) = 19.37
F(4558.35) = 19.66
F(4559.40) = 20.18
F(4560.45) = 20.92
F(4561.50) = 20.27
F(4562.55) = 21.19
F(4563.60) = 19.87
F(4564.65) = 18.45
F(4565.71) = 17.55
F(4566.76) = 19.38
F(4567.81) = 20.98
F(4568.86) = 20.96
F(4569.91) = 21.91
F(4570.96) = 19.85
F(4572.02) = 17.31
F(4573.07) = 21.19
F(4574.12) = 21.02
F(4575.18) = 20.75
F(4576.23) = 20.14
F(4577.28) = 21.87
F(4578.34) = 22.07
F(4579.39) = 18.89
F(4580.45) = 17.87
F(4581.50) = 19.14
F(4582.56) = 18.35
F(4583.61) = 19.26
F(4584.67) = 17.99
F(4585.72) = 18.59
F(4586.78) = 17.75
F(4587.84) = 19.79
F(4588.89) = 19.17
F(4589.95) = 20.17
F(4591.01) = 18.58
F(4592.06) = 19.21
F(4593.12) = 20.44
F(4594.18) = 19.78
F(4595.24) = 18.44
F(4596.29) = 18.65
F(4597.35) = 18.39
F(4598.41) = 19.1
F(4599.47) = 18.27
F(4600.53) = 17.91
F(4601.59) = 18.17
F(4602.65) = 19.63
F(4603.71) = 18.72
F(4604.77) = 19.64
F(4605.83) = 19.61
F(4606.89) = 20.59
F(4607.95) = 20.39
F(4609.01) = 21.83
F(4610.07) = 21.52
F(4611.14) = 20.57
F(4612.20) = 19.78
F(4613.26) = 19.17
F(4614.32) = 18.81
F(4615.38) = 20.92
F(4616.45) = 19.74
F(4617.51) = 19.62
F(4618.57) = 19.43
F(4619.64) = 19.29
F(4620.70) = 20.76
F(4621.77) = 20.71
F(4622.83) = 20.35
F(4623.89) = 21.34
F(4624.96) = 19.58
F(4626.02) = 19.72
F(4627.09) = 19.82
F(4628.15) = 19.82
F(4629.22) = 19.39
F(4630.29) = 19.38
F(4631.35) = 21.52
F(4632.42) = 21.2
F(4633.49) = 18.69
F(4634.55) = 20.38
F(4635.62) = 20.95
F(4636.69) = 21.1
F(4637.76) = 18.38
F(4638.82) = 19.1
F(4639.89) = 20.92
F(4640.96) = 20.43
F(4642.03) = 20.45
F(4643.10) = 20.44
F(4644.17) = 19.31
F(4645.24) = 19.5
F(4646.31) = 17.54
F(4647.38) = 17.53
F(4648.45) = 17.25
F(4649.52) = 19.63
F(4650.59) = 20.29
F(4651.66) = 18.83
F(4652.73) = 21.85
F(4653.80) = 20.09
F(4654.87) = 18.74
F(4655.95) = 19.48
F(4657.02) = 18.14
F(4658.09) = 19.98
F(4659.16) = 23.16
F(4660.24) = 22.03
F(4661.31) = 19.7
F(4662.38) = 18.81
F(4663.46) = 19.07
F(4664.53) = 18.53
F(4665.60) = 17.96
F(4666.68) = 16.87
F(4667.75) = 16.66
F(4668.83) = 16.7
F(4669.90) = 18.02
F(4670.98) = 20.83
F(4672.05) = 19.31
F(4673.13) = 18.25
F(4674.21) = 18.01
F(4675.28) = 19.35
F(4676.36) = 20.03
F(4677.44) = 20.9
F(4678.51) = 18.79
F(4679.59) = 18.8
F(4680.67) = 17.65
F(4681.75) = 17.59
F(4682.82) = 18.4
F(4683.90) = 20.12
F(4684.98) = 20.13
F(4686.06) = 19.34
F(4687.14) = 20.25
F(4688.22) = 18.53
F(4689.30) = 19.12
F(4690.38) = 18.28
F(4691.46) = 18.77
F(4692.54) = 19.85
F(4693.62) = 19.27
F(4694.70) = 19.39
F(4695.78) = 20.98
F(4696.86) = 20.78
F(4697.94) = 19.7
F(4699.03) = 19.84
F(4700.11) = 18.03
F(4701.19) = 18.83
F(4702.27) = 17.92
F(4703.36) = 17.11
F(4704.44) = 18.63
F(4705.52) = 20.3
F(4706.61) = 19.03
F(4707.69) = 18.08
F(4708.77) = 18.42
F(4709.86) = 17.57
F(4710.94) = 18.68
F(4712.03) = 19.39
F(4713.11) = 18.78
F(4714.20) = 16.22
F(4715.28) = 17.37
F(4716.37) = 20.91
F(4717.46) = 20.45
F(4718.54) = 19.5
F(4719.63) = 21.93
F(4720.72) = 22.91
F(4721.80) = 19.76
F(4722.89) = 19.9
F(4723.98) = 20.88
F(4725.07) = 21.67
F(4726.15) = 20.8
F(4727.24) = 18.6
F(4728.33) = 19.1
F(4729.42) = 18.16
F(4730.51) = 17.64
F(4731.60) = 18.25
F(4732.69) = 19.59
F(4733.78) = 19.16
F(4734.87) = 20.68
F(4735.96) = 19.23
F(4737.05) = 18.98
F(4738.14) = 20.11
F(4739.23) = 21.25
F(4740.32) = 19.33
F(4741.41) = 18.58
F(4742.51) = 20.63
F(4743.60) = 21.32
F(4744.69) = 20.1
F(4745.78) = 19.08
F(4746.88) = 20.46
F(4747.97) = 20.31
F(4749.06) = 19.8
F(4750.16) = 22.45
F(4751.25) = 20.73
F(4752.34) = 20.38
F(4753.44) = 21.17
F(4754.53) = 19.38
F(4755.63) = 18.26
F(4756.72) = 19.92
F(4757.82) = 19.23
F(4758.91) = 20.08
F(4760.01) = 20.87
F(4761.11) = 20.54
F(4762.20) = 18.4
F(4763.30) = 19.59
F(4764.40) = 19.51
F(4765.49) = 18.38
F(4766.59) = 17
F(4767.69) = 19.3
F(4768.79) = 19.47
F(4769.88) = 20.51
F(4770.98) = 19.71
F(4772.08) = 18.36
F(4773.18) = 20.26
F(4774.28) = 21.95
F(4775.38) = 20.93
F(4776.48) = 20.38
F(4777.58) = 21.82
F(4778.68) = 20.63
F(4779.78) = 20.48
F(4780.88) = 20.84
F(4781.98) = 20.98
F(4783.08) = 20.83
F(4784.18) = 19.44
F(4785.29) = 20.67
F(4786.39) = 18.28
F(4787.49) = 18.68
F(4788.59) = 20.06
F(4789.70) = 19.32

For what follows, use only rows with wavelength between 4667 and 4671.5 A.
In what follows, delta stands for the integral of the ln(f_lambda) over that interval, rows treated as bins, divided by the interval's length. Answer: 2.89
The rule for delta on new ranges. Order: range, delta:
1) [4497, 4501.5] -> 2.99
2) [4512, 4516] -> 2.94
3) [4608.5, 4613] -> 3.03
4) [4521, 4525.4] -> 2.95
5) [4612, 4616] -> 2.98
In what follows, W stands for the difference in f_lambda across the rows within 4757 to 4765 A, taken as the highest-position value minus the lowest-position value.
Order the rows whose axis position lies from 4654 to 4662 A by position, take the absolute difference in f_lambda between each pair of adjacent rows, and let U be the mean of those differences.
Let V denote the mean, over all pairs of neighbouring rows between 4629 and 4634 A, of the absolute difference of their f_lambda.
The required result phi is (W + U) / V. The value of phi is 1.6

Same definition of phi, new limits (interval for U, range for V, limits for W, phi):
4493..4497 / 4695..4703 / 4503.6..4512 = -1.8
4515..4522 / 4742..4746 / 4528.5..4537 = 3.1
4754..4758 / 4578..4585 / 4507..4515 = 0.1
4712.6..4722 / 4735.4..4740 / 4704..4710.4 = 1.0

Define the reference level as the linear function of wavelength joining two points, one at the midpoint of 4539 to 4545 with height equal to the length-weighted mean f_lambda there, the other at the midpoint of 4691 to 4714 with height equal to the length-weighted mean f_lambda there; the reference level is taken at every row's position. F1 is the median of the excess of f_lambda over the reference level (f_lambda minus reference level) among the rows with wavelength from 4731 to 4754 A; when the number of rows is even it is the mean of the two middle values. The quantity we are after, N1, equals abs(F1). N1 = 1.36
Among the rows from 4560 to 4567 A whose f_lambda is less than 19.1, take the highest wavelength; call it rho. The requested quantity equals 4565.71 A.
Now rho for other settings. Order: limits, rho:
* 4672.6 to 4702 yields 4701.19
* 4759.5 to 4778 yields 4772.08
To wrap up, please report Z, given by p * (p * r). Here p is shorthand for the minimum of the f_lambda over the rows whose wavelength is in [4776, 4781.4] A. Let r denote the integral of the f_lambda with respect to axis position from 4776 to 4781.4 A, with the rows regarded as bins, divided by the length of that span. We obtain 8656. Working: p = 20.38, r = 20.8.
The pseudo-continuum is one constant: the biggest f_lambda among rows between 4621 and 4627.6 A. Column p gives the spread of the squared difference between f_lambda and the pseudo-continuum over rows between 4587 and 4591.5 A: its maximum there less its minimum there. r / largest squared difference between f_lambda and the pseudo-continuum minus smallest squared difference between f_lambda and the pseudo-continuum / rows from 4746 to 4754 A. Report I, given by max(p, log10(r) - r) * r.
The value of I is 15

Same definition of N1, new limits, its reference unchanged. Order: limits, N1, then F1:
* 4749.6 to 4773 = 0.96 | 1.0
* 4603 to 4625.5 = 0.30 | 0.3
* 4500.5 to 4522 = 0.28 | -0.3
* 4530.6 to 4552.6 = 0.87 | -0.9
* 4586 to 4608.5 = 0.45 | -0.4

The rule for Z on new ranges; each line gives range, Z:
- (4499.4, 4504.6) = 7300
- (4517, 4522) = 6201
